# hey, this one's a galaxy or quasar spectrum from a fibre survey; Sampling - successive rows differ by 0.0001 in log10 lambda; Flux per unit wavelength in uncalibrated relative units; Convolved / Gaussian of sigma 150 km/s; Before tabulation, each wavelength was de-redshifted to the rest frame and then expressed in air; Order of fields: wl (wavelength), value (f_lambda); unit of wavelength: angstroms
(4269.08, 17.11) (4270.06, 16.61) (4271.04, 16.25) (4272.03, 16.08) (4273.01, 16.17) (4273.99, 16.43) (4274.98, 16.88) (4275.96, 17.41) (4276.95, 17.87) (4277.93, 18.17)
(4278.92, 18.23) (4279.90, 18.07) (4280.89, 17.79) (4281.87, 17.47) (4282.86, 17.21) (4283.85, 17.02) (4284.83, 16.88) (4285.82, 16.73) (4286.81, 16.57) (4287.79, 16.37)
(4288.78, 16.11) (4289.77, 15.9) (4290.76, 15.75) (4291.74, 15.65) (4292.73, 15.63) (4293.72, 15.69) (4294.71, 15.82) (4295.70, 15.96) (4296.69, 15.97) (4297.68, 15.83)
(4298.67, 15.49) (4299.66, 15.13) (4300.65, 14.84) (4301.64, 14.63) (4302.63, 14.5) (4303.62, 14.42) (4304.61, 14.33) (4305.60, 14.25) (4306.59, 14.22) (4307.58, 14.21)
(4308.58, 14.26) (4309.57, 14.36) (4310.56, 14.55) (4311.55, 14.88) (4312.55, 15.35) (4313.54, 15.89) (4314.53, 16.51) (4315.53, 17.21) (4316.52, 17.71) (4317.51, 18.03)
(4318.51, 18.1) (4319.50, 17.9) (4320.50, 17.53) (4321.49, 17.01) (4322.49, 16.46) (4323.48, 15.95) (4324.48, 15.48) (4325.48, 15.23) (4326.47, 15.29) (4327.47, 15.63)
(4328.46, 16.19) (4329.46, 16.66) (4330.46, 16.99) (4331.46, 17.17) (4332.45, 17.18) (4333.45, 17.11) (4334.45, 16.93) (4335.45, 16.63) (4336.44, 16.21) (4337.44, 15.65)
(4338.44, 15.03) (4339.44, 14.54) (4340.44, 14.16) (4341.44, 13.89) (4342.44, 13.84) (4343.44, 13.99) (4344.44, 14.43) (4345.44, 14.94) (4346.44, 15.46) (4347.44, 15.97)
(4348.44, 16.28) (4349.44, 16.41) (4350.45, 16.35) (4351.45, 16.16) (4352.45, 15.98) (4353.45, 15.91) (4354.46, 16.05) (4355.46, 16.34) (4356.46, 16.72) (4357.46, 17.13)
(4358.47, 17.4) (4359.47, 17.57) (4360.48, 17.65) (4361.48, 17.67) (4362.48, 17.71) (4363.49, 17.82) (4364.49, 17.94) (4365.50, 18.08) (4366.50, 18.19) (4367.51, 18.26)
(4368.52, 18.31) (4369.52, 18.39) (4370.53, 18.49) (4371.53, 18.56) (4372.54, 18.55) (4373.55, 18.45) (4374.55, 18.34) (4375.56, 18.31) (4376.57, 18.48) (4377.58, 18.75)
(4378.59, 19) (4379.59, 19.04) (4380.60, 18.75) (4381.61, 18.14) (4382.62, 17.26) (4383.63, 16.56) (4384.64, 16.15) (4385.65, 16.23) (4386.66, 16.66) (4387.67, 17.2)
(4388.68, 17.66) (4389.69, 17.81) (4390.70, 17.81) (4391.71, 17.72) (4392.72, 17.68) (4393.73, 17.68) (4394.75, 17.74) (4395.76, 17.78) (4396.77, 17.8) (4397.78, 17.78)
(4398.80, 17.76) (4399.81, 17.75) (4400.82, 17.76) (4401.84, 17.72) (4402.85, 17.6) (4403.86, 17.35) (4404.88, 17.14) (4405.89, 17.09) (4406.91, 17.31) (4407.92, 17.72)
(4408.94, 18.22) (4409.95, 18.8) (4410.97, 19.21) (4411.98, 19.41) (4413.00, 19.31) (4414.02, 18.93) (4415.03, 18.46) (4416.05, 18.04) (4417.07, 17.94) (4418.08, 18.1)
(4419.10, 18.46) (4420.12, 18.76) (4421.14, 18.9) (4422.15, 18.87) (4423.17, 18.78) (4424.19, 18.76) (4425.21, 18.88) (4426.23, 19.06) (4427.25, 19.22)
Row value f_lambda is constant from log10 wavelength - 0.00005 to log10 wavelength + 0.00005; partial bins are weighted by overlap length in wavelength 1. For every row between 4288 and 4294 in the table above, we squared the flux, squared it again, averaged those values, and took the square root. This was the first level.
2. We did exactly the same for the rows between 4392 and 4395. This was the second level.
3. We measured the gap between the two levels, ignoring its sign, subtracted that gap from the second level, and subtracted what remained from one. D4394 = -248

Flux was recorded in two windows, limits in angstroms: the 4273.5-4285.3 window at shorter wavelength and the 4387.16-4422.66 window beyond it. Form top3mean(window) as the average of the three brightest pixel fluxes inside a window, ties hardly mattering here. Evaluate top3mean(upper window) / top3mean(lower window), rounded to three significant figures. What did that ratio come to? 1.06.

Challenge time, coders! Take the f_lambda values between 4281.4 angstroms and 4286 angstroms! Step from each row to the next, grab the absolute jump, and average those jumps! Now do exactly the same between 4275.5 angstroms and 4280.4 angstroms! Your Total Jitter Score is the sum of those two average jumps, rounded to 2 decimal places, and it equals 0.43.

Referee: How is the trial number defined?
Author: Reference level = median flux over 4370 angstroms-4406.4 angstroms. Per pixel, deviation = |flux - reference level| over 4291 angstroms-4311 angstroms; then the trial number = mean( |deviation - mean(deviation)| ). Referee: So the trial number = 0.63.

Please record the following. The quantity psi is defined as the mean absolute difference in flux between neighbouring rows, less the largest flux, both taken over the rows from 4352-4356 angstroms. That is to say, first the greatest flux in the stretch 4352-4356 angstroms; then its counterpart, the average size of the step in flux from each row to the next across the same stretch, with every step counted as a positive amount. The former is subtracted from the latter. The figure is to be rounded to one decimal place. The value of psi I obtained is -16.2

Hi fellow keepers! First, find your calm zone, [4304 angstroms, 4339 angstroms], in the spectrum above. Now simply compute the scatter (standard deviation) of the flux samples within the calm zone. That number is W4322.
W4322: 1.2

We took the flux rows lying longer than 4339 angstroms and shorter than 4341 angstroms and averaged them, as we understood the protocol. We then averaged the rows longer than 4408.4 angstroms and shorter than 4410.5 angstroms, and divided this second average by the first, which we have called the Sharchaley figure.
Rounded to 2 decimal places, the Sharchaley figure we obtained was 1.29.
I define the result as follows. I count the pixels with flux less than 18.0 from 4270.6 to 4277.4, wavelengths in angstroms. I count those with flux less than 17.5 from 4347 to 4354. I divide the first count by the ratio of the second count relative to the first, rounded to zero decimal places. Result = 7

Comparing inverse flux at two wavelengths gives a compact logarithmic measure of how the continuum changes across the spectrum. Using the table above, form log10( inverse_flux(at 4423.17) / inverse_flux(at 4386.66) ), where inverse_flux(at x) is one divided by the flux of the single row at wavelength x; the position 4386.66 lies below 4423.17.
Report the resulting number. -0.052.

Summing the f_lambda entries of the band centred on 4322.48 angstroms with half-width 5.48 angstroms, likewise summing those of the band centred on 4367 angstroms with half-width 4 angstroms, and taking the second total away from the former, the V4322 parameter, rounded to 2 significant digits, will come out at 37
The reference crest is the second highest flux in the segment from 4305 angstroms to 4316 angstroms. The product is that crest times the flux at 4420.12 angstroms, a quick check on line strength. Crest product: 310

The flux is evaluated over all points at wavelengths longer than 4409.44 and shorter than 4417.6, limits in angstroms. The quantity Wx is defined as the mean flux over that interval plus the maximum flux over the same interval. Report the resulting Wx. 38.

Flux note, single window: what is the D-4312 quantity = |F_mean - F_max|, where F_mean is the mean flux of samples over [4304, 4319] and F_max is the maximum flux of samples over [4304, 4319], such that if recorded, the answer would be 2.5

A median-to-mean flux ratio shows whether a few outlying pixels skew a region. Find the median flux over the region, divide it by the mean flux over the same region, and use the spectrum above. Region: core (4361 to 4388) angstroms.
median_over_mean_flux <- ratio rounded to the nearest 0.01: 1.02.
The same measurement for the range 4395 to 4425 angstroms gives 0.99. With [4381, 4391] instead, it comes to 1.00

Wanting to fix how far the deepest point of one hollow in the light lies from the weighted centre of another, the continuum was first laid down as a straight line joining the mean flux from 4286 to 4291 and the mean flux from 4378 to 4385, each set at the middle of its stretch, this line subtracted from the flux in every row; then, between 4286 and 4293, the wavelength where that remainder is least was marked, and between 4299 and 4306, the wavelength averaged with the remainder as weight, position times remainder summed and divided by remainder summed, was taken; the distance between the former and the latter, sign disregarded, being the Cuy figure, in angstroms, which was 10.2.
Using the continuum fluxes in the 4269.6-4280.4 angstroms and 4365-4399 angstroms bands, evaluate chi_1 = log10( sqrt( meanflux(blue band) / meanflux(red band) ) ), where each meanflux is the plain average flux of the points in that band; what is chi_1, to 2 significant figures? -0.010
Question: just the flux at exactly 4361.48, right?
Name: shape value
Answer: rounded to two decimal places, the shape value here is 17.67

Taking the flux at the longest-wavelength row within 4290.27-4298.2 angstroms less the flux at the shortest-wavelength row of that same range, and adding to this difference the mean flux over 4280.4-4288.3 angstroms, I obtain 17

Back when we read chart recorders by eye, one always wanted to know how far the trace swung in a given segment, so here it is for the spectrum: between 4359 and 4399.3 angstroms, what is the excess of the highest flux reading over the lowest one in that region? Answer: 2.9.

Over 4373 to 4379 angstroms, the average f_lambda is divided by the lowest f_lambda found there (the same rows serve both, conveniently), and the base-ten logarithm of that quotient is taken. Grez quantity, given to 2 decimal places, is 0.01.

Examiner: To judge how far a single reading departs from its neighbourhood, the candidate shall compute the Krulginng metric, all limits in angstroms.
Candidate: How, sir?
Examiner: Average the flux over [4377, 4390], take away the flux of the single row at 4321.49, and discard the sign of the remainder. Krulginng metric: 0.6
